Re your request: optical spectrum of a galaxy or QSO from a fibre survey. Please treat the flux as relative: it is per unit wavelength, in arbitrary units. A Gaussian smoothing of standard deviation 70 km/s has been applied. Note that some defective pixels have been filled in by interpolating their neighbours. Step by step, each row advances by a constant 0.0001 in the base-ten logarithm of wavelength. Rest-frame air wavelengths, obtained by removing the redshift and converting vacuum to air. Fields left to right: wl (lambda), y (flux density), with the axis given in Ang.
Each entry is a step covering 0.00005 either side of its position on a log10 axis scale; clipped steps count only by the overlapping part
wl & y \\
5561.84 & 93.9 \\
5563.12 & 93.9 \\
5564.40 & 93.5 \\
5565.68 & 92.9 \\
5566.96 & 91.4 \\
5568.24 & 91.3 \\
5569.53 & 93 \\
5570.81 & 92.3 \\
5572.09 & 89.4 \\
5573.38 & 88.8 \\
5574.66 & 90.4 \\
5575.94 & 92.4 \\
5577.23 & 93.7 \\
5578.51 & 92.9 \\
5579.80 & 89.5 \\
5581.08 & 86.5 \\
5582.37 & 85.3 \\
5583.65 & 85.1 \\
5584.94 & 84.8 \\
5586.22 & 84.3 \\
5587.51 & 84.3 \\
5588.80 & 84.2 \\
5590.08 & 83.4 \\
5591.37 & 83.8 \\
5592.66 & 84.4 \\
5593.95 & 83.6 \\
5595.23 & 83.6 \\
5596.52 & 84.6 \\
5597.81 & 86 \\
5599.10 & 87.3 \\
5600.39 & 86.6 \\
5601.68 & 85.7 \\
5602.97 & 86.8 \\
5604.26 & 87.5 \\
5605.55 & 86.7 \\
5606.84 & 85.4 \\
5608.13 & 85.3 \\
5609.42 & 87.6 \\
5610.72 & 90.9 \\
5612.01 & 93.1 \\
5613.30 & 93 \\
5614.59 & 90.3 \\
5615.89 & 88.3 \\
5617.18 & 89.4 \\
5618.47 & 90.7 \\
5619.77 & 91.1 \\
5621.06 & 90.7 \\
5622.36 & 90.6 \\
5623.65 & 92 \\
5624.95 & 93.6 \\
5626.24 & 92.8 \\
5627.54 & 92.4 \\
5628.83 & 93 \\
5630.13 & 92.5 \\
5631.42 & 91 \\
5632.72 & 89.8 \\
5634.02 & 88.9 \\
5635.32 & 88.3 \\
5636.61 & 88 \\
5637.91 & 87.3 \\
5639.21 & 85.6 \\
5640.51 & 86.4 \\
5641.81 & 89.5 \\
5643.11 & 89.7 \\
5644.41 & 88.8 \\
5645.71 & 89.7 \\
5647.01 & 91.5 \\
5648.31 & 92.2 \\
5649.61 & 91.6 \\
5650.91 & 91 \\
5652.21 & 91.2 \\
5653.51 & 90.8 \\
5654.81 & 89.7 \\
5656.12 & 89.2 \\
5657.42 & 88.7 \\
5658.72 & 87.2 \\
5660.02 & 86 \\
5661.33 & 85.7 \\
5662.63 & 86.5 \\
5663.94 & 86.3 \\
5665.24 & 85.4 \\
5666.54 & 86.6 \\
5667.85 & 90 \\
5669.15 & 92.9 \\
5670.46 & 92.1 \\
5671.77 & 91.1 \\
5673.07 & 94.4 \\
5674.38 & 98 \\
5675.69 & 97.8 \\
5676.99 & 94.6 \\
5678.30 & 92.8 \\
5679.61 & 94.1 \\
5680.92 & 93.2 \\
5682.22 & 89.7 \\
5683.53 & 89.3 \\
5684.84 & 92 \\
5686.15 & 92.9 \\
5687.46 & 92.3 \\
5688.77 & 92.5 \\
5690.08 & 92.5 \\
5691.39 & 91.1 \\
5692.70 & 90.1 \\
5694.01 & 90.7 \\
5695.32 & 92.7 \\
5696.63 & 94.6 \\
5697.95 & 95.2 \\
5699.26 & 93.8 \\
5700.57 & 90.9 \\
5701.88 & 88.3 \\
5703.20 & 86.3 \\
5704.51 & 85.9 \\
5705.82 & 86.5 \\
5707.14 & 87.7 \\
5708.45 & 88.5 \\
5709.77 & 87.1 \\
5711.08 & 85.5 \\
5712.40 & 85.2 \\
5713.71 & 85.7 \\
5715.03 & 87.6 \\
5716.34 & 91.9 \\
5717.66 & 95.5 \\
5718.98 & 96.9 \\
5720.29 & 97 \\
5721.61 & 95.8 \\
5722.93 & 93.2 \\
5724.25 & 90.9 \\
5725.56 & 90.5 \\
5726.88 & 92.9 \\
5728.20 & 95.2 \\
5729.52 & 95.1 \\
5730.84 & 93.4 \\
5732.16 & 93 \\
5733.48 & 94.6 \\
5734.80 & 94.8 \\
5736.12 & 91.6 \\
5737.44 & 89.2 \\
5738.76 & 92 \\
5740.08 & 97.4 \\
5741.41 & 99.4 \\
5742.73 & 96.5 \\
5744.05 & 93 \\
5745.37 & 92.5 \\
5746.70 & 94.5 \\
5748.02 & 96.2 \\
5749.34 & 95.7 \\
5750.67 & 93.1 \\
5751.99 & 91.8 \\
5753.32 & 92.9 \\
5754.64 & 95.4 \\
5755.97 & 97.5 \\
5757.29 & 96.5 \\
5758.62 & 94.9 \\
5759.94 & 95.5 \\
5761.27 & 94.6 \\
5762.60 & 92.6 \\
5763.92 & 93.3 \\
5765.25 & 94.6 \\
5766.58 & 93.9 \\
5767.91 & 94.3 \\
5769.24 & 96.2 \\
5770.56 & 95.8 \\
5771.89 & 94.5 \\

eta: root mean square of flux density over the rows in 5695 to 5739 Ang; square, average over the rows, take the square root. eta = 91.4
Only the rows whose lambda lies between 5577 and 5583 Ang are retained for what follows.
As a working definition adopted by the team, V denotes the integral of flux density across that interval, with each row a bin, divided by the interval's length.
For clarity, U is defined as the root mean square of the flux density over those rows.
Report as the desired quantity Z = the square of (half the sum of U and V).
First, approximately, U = 89.6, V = 89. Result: 8004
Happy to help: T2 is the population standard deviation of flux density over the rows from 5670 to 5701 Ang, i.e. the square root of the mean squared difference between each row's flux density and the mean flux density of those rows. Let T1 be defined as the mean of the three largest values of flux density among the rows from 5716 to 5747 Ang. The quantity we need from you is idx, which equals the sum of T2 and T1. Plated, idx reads 100.1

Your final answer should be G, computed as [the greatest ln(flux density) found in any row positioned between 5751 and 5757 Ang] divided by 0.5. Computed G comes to 9.16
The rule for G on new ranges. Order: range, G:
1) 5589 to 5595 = 8.87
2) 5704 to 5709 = 8.97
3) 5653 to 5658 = 9.02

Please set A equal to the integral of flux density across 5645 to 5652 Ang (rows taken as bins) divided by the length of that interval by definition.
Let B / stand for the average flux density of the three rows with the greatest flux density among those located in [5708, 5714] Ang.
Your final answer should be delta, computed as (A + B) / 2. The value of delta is 89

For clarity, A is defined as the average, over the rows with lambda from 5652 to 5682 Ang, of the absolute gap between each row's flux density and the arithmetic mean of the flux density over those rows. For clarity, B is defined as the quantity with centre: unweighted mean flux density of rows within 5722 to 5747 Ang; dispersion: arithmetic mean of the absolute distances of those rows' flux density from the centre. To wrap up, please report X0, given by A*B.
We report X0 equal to 5.9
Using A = 3.1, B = 1.91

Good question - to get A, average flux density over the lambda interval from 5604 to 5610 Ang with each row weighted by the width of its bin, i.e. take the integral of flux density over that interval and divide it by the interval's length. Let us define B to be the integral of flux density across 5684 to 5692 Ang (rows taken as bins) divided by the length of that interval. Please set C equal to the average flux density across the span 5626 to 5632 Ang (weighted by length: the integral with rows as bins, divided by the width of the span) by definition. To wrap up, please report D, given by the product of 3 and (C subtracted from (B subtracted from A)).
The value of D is -294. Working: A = 86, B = 92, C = 92.4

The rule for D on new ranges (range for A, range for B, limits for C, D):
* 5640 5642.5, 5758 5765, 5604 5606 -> -280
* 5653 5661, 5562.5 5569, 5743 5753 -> -294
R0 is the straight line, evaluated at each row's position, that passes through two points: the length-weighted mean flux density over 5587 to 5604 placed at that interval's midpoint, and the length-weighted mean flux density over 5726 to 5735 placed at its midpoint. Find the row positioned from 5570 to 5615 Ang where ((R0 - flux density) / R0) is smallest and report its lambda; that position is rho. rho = 5577.23 Ang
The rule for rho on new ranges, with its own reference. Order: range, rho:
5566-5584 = 5577.23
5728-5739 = 5728.20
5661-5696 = 5674.38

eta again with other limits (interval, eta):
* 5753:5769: 94.7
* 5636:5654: 89.5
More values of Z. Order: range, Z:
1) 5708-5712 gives 7548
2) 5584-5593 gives 7084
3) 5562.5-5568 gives 8634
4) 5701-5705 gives 7562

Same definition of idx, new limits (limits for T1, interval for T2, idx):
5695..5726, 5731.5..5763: 98.8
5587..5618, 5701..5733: 96.3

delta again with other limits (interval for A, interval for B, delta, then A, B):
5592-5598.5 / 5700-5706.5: 87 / 84.5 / 89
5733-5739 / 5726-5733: 94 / 92.5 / 95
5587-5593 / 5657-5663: 86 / 84.0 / 87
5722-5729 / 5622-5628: 93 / 92.7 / 93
